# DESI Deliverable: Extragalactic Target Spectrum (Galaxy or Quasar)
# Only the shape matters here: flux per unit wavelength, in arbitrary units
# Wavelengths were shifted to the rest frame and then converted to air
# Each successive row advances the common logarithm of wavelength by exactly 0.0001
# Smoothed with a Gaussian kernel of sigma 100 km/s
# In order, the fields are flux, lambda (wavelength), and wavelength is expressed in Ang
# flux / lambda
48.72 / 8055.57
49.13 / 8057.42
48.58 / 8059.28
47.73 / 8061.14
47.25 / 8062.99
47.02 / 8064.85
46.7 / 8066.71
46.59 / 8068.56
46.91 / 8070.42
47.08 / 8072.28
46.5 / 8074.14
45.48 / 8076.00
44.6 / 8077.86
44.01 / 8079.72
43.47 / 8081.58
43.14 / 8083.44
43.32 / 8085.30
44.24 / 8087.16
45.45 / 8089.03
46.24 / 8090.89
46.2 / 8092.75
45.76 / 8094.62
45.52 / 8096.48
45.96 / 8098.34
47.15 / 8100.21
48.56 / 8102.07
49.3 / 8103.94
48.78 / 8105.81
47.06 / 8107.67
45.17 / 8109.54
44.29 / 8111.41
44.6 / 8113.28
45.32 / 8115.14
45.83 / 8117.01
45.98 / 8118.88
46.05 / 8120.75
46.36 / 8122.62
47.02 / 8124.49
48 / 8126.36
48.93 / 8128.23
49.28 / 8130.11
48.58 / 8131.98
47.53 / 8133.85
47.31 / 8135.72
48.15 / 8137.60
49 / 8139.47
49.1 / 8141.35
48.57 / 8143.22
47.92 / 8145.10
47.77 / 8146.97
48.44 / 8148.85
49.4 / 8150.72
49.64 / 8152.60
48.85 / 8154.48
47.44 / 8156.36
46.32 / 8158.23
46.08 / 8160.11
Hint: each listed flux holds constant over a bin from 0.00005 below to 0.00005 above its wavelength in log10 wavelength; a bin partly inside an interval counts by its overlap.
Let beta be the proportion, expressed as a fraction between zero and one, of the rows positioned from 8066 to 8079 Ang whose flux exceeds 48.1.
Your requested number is 0.0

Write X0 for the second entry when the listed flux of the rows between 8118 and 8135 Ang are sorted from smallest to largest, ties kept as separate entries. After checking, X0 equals 46.05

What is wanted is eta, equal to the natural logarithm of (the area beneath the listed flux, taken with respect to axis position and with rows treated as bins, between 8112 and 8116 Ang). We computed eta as 5.2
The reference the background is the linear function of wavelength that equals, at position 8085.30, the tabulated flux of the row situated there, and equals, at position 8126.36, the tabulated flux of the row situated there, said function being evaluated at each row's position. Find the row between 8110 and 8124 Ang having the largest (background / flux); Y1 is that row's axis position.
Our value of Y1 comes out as 8111.41 Ang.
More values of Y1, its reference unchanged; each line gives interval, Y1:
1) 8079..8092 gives 8085.30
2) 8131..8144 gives 8135.72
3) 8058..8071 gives 8068.56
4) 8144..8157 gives 8156.36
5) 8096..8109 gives 8096.48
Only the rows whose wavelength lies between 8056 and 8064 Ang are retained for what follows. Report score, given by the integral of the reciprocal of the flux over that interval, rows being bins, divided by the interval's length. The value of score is 0.0208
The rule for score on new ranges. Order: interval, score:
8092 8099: 0.0218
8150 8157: 0.0204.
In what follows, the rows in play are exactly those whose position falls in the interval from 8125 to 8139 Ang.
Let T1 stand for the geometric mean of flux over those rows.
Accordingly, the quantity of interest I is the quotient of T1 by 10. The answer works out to 4.8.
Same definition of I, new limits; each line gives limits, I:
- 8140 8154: 4.9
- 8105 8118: 4.6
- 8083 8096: 4.5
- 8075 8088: 4.4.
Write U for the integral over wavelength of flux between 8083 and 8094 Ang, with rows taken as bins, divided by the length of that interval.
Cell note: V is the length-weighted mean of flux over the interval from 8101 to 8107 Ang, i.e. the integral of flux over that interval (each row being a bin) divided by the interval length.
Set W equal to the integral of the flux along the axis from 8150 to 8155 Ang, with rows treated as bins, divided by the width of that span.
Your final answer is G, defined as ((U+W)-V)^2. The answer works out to 2055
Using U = 45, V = 48.8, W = 49.3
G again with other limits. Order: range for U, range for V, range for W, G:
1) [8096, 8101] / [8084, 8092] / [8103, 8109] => 2460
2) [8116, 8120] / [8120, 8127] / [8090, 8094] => 2041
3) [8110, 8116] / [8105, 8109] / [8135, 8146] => 2066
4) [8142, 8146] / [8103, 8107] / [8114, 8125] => 2068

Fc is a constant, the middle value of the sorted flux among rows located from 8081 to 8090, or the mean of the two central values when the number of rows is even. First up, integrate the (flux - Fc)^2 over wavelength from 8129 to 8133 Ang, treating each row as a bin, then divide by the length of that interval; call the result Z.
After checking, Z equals 30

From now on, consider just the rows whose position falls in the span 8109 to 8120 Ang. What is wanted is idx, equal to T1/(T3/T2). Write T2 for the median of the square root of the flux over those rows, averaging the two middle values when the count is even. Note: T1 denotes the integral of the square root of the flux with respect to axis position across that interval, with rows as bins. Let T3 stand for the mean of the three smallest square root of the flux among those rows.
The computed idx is 74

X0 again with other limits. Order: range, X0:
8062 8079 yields 45.48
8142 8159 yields 47.44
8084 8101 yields 44.24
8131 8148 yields 47.53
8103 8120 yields 44.6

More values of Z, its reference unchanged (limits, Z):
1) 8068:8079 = 8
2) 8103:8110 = 21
